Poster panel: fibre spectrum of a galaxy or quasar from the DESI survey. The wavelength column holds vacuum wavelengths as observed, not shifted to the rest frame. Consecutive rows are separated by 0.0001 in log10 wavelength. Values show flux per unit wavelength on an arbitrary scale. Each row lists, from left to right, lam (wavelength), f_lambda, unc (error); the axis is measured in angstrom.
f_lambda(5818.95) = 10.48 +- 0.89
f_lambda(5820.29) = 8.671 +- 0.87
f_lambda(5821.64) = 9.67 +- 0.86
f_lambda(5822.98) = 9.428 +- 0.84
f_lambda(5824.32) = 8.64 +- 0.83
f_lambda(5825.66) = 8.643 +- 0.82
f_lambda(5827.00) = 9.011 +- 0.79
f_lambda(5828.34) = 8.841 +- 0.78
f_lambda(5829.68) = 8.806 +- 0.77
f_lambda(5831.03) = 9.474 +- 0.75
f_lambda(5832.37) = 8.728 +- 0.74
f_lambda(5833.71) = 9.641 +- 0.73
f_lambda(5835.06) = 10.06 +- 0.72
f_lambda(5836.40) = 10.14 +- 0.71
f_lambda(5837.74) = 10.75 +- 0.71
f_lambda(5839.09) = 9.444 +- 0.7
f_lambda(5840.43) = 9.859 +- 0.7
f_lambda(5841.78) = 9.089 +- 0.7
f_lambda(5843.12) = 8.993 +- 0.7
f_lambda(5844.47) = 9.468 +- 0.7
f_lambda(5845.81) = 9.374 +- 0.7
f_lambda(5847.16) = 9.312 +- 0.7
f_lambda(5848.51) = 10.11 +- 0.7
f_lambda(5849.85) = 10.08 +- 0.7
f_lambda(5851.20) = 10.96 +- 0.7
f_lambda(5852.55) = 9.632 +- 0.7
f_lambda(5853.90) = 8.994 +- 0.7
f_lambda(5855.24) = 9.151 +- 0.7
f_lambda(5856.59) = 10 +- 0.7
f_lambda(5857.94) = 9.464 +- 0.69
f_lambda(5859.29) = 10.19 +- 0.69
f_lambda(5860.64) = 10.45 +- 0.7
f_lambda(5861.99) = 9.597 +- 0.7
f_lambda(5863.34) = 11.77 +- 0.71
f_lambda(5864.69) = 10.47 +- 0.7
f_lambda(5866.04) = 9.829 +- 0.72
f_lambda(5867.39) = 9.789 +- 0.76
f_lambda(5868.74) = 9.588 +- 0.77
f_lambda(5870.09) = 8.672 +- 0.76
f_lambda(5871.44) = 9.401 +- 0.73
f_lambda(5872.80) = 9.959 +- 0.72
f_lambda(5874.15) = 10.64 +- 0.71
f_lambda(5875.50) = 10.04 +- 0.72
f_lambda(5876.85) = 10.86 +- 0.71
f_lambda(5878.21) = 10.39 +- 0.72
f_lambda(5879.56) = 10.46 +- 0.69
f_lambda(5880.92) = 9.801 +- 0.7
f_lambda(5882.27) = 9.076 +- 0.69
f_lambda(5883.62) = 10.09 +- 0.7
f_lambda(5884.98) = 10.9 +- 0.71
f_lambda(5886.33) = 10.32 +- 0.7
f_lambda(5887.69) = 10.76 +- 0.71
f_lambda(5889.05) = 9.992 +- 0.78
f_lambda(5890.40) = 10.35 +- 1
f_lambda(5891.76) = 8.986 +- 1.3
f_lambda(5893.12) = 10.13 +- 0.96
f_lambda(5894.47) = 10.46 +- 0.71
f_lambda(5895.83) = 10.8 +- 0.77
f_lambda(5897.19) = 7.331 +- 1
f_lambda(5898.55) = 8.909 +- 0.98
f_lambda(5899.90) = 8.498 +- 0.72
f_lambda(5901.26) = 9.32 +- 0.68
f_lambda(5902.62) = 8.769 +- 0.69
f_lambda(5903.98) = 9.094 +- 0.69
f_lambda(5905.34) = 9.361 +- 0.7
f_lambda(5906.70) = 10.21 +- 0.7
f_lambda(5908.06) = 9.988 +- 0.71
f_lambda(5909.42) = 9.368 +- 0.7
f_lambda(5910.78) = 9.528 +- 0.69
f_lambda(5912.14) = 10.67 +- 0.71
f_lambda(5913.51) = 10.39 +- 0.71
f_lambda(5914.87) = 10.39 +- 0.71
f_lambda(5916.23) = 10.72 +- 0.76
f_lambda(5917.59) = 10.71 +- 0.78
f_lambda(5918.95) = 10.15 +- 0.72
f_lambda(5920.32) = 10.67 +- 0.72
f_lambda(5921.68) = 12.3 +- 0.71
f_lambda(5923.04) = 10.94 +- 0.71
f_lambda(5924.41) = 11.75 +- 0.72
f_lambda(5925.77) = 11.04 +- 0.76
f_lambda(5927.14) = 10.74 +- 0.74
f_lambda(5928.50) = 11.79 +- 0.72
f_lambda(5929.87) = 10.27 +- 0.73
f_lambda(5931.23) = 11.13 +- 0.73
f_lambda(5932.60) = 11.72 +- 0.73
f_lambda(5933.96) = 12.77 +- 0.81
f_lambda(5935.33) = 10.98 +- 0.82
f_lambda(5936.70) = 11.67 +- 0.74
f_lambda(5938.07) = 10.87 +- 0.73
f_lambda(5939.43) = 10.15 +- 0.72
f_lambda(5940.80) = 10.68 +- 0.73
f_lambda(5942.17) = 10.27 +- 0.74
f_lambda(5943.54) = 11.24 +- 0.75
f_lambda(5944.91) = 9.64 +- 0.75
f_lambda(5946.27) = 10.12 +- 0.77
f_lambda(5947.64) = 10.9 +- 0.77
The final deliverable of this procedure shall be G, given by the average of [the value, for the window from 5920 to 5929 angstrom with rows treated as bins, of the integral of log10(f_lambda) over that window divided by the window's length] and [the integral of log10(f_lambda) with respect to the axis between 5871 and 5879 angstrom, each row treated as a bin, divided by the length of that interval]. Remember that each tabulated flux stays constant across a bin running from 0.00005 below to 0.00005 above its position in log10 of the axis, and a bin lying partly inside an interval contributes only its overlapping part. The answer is 1.03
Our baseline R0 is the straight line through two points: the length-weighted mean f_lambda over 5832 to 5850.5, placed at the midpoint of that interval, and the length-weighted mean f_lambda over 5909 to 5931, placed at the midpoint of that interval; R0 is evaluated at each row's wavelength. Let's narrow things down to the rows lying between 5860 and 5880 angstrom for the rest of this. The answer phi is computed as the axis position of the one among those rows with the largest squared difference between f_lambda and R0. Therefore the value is 5863.34 angstrom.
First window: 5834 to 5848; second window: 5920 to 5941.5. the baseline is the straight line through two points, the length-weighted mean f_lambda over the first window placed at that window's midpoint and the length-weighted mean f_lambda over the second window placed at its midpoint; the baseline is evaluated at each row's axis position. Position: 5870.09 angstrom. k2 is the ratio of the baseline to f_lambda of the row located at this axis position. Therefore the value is 1.17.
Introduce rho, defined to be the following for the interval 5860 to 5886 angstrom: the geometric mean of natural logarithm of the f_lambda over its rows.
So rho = 2.31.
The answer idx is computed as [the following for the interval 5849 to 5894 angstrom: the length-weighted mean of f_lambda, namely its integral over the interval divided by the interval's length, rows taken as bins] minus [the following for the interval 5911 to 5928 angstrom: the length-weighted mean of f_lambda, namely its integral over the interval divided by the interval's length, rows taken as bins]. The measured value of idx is -0.82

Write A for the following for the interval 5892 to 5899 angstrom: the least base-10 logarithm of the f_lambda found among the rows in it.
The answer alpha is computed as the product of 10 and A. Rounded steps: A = 0.87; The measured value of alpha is 8.7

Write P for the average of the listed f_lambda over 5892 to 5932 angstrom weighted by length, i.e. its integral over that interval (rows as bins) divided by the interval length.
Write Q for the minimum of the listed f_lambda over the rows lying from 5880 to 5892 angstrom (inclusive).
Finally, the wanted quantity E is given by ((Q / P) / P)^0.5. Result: 0.295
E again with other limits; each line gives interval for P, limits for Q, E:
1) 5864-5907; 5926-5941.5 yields 0.326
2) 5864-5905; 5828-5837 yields 0.302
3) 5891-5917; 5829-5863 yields 0.307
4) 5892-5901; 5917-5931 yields 0.341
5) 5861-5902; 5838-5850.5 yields 0.303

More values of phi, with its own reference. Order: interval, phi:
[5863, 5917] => 5897.19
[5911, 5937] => 5933.96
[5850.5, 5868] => 5863.34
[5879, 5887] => 5882.27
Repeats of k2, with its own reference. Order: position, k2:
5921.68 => 0.90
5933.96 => 0.88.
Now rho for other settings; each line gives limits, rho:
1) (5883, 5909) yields 2.27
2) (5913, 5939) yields 2.40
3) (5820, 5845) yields 2.23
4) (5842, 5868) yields 2.29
